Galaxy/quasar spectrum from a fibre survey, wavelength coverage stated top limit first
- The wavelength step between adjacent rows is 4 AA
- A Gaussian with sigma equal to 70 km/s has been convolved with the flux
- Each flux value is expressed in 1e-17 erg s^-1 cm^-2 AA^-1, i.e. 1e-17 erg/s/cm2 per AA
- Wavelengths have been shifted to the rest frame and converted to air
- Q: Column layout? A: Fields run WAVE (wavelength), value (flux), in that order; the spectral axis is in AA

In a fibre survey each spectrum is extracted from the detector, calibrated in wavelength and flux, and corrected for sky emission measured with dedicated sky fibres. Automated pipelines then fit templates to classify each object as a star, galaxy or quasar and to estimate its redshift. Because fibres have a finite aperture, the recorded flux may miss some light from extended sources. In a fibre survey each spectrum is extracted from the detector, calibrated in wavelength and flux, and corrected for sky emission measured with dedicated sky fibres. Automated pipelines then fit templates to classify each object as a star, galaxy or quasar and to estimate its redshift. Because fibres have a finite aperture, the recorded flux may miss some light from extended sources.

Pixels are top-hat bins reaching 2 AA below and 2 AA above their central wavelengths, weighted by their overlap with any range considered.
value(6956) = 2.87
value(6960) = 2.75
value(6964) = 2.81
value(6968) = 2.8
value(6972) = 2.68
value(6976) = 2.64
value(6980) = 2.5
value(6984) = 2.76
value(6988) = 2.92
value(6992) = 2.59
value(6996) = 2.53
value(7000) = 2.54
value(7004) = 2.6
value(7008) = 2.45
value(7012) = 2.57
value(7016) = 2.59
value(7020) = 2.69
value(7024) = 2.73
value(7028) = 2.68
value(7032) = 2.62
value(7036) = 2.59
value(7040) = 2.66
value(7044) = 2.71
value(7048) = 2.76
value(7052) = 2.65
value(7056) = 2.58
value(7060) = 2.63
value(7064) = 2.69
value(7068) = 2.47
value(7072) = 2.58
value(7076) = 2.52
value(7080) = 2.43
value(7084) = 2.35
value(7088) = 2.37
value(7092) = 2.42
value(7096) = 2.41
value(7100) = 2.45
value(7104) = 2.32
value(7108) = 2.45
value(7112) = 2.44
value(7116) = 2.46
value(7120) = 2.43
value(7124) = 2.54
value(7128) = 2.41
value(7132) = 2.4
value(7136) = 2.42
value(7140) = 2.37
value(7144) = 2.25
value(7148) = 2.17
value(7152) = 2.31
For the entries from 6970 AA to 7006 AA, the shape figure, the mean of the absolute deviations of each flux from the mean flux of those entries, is 0.10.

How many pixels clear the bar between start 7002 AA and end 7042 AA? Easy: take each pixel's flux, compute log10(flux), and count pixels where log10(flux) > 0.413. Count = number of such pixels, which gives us 8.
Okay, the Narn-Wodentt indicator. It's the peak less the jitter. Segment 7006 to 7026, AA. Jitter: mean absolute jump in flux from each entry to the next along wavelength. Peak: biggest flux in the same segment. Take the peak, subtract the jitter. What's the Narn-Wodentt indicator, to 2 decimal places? 2.66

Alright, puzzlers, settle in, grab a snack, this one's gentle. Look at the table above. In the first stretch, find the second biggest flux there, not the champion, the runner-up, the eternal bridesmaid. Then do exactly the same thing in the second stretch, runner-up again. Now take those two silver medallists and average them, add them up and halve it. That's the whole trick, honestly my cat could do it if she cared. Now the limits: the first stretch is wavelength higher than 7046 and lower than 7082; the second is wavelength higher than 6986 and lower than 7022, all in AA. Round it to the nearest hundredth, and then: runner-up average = 2.69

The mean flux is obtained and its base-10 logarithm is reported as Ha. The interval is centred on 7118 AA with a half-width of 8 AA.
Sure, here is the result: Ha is 0.392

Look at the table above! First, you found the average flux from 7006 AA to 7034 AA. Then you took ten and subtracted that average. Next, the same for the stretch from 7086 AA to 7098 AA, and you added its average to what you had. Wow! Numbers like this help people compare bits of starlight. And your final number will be 9.8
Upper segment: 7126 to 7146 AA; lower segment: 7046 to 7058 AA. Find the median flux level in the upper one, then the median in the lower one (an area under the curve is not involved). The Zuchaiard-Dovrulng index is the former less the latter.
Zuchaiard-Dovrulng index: -0.25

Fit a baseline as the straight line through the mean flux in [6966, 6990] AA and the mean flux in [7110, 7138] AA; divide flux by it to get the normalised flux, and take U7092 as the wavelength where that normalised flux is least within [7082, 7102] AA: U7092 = 7084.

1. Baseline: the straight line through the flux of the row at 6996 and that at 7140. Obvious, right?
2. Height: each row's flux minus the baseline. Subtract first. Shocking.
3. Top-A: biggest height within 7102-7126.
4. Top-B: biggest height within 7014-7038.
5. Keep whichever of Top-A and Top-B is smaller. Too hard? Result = 0.15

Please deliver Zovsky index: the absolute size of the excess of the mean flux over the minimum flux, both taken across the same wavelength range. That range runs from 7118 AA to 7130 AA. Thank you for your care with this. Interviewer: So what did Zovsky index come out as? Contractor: 0.05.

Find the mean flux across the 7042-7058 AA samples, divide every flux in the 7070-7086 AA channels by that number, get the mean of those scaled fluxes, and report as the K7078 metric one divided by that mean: 1.08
